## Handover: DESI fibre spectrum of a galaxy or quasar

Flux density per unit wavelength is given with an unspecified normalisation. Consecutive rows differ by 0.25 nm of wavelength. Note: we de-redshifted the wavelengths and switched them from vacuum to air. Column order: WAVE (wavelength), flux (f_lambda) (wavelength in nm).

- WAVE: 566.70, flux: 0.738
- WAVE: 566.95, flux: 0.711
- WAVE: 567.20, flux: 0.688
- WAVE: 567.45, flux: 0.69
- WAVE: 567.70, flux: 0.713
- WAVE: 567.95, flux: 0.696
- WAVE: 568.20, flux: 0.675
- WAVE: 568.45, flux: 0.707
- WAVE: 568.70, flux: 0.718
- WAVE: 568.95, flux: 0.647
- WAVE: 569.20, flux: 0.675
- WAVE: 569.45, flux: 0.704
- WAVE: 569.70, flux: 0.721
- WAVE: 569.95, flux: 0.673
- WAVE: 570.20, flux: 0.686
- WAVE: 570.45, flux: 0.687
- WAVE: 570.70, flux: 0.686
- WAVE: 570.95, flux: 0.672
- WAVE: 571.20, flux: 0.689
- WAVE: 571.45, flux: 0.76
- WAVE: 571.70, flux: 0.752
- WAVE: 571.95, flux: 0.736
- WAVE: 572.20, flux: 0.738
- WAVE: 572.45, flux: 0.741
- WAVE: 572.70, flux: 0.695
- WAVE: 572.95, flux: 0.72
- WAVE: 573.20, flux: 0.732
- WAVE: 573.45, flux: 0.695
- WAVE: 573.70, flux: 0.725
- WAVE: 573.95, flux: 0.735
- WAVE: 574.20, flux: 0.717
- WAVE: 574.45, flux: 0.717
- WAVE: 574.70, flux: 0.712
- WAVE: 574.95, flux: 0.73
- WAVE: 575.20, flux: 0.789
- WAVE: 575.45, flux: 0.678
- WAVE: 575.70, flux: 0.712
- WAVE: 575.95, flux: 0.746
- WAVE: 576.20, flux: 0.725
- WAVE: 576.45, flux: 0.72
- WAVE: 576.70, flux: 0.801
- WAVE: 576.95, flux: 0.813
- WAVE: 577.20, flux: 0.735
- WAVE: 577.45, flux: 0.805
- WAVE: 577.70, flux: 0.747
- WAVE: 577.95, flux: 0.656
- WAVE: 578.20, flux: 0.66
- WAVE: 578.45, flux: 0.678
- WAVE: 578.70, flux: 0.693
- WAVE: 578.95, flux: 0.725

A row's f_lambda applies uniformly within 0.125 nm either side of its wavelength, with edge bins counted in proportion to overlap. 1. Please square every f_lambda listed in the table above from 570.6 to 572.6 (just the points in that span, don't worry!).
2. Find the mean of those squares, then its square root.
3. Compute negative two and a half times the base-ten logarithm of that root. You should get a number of 0.353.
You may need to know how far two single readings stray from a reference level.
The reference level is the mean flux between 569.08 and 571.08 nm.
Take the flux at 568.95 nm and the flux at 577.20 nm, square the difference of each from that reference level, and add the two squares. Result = 0.0039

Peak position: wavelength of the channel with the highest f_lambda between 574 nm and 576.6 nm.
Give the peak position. 575.20 nm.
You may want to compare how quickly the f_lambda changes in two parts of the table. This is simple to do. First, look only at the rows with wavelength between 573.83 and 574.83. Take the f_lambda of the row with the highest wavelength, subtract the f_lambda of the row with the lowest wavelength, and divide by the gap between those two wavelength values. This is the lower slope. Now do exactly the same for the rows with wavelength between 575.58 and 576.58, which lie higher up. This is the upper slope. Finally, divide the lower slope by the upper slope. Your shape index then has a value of -2.9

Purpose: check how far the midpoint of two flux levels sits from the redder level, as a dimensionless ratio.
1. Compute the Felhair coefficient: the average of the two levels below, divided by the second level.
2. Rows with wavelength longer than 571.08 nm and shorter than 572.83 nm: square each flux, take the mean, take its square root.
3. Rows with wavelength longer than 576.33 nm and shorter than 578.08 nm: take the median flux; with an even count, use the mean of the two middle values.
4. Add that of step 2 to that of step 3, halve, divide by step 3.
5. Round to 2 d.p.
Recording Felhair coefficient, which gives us 0.99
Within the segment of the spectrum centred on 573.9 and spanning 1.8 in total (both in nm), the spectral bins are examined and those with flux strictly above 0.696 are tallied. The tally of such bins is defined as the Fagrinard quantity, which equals 6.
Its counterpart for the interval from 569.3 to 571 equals 2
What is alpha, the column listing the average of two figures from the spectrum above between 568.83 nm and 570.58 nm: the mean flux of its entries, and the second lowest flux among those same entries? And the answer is 0.679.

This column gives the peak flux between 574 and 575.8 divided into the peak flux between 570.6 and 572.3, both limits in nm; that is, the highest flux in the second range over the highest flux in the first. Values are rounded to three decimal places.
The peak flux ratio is 0.963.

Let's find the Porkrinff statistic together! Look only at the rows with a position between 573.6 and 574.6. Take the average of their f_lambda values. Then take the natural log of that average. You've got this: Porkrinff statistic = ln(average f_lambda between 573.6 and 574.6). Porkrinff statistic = -0.324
